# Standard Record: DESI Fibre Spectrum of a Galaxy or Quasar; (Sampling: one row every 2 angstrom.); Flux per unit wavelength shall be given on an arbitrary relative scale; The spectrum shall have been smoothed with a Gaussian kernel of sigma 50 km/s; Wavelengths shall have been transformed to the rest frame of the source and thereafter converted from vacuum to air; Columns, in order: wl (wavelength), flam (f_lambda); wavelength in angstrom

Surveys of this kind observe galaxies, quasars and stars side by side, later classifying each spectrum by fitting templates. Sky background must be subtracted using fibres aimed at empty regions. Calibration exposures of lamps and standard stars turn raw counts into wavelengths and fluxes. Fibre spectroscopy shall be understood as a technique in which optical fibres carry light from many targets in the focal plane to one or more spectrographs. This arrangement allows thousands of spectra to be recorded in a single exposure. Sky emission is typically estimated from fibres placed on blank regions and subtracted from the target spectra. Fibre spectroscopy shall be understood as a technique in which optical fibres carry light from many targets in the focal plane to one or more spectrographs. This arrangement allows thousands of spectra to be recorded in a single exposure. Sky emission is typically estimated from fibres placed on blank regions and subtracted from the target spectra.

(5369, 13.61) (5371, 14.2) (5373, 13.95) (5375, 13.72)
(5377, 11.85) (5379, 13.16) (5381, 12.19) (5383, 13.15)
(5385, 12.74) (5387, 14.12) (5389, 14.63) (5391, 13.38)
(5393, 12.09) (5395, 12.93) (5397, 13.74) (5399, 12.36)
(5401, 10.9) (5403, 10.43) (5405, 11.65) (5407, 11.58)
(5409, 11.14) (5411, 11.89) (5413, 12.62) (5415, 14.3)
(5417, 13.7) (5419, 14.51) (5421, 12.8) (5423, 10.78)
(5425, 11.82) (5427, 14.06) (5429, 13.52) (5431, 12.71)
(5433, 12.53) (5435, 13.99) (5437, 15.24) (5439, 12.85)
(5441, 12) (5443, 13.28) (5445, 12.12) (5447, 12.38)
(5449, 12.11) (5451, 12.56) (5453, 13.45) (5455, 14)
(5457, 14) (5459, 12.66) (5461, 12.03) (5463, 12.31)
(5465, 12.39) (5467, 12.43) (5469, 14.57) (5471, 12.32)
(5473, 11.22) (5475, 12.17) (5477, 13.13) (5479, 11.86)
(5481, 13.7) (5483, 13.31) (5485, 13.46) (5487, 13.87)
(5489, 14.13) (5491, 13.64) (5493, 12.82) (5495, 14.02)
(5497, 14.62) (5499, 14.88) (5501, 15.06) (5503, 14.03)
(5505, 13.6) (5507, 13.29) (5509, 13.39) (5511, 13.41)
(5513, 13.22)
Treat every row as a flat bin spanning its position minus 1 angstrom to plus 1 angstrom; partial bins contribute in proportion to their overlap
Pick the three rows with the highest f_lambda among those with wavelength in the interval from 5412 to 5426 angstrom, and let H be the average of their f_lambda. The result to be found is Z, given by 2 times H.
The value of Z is 28.3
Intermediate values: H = 14.2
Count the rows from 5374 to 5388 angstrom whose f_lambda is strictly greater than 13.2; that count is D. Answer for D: 2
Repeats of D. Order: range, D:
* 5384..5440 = 11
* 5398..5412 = 0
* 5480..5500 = 9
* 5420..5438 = 4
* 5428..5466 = 7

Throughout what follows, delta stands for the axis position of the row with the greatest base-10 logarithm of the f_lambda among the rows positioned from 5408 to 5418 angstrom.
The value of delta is 5415 angstrom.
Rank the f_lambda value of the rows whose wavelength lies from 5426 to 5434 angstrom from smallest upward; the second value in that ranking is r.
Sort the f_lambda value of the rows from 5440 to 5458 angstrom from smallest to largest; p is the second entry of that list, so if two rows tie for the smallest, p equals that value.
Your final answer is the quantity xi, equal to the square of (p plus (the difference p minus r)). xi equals 132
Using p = 12.11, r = 12.71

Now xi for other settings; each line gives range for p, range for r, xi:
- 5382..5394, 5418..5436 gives 187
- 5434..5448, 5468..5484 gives 153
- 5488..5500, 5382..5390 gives 200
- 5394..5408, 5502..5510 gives 71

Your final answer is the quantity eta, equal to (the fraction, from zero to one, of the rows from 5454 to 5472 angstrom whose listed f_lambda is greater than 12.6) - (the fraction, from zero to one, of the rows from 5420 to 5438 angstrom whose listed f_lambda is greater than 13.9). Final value 0.11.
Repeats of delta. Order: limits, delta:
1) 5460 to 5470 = 5469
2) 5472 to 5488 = 5487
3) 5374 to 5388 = 5387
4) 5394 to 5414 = 5397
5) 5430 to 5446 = 5437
